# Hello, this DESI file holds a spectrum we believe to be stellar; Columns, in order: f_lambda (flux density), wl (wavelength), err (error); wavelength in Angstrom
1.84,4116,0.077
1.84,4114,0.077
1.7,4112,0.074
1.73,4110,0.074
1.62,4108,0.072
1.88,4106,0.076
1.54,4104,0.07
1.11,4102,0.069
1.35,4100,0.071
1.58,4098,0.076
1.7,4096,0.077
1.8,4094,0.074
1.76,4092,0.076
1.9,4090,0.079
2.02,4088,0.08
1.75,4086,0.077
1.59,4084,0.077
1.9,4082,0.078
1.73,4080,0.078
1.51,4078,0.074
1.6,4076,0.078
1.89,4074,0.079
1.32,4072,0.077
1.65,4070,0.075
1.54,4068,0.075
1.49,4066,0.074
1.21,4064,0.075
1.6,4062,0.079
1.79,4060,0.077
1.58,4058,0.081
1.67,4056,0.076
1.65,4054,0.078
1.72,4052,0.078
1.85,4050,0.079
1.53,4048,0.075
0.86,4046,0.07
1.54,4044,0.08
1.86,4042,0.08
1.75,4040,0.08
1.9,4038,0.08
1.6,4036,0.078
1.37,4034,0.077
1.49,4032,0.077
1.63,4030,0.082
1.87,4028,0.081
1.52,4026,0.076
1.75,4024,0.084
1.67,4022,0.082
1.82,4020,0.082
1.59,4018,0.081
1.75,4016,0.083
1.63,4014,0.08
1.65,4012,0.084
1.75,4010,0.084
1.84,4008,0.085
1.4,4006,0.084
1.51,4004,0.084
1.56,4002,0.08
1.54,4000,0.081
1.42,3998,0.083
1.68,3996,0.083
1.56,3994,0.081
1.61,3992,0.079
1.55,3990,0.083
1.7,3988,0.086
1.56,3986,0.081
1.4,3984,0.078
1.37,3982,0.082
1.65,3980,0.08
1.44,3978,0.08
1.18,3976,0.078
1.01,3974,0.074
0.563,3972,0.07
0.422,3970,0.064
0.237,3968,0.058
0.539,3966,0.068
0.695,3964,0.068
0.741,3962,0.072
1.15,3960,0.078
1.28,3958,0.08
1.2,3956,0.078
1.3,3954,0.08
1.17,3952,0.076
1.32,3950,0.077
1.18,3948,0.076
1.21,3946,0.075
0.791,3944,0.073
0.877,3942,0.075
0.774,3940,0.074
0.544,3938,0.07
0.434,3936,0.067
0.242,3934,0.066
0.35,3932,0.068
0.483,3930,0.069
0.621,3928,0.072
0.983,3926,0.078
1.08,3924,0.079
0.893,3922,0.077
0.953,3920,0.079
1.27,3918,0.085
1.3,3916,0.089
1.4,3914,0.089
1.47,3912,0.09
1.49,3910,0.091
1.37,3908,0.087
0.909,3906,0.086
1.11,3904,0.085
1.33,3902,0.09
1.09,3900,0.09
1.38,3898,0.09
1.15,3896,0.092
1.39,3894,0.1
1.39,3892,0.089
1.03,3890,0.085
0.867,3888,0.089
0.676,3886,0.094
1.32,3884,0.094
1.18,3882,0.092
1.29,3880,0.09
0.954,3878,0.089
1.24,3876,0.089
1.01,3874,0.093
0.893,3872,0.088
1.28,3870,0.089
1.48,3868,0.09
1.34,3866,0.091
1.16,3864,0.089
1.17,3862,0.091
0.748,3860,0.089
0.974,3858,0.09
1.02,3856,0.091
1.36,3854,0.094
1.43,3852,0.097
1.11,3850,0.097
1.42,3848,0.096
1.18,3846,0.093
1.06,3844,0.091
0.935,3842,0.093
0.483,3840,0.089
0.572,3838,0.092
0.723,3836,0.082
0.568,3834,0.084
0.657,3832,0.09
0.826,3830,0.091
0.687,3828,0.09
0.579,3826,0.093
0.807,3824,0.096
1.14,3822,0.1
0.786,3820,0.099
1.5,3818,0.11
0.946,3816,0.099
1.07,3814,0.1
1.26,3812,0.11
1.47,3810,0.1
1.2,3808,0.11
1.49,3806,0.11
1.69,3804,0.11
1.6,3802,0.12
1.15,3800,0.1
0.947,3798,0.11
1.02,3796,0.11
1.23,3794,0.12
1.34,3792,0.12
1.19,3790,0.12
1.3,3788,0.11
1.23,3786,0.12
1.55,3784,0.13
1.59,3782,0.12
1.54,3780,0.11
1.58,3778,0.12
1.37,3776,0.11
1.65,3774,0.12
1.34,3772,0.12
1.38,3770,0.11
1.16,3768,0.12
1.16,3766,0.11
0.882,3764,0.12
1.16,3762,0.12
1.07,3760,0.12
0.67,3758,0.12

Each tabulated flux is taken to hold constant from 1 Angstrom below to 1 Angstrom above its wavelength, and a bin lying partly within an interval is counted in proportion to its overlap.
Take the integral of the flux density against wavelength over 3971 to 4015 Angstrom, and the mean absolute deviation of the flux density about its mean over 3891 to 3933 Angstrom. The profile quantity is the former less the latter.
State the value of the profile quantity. 65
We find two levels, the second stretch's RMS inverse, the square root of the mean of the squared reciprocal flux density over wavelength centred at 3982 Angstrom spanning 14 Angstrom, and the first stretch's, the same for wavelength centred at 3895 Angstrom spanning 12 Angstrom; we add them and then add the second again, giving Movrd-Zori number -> 2.2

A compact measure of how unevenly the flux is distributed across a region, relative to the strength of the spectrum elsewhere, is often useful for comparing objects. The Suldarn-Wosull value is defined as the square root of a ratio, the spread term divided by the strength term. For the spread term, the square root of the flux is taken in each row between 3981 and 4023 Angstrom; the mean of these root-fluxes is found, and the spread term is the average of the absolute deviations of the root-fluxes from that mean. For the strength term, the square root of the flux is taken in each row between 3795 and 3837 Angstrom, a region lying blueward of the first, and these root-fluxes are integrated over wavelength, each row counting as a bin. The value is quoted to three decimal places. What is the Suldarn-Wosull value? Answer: 0.031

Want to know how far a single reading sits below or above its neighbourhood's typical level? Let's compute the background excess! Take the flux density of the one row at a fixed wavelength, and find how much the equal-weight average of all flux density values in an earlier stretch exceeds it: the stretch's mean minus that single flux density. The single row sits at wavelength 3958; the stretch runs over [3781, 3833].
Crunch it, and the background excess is -0.1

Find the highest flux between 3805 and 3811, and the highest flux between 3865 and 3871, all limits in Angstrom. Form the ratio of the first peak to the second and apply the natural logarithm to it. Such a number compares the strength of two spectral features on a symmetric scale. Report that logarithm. 0.01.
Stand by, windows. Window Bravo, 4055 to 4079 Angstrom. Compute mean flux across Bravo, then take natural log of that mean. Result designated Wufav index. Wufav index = 0.45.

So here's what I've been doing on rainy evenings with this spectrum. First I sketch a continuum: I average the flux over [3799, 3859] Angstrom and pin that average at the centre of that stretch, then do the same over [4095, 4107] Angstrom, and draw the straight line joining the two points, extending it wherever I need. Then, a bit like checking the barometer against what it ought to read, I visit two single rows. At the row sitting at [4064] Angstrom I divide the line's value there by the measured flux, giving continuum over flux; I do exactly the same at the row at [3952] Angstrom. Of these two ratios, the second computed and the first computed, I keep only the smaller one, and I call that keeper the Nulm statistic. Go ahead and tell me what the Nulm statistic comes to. 1.08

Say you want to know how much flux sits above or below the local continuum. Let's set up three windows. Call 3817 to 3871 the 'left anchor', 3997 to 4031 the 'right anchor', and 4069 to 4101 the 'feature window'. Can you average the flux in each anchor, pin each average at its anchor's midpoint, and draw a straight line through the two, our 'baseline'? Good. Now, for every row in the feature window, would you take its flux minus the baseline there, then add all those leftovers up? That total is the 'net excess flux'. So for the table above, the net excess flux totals -3.5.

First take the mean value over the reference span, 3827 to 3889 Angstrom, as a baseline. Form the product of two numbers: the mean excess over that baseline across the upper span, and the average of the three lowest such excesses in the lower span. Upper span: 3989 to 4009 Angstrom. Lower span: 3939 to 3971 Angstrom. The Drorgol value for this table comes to -0.34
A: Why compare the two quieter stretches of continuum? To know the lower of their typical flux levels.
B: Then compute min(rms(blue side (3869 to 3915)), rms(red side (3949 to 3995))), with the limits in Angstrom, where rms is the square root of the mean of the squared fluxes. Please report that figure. 1.20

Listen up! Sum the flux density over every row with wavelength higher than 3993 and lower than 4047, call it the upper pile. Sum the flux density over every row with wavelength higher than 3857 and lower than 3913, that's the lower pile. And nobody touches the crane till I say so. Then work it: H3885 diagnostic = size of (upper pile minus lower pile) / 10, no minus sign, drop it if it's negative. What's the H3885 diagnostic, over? 1.1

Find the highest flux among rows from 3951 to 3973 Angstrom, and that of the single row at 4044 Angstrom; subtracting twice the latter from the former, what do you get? -1.78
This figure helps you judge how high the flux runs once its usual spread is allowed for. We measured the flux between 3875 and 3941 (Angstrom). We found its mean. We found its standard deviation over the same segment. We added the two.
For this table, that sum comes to 1.4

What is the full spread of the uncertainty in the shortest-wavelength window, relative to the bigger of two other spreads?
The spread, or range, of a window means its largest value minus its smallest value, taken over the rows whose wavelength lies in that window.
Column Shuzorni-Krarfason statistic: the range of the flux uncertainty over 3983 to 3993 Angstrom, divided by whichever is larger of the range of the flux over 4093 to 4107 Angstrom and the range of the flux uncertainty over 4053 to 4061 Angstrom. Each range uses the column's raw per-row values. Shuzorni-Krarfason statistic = 0.010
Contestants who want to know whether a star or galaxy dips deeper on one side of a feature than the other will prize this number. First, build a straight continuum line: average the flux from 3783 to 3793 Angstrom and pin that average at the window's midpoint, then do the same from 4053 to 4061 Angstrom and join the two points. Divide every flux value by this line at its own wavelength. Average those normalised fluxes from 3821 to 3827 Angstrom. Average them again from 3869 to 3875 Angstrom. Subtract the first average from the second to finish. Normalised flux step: 0.13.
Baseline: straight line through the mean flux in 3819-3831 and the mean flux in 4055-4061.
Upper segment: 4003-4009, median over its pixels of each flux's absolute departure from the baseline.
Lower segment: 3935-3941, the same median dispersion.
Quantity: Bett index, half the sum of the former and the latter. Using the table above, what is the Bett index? 0.38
